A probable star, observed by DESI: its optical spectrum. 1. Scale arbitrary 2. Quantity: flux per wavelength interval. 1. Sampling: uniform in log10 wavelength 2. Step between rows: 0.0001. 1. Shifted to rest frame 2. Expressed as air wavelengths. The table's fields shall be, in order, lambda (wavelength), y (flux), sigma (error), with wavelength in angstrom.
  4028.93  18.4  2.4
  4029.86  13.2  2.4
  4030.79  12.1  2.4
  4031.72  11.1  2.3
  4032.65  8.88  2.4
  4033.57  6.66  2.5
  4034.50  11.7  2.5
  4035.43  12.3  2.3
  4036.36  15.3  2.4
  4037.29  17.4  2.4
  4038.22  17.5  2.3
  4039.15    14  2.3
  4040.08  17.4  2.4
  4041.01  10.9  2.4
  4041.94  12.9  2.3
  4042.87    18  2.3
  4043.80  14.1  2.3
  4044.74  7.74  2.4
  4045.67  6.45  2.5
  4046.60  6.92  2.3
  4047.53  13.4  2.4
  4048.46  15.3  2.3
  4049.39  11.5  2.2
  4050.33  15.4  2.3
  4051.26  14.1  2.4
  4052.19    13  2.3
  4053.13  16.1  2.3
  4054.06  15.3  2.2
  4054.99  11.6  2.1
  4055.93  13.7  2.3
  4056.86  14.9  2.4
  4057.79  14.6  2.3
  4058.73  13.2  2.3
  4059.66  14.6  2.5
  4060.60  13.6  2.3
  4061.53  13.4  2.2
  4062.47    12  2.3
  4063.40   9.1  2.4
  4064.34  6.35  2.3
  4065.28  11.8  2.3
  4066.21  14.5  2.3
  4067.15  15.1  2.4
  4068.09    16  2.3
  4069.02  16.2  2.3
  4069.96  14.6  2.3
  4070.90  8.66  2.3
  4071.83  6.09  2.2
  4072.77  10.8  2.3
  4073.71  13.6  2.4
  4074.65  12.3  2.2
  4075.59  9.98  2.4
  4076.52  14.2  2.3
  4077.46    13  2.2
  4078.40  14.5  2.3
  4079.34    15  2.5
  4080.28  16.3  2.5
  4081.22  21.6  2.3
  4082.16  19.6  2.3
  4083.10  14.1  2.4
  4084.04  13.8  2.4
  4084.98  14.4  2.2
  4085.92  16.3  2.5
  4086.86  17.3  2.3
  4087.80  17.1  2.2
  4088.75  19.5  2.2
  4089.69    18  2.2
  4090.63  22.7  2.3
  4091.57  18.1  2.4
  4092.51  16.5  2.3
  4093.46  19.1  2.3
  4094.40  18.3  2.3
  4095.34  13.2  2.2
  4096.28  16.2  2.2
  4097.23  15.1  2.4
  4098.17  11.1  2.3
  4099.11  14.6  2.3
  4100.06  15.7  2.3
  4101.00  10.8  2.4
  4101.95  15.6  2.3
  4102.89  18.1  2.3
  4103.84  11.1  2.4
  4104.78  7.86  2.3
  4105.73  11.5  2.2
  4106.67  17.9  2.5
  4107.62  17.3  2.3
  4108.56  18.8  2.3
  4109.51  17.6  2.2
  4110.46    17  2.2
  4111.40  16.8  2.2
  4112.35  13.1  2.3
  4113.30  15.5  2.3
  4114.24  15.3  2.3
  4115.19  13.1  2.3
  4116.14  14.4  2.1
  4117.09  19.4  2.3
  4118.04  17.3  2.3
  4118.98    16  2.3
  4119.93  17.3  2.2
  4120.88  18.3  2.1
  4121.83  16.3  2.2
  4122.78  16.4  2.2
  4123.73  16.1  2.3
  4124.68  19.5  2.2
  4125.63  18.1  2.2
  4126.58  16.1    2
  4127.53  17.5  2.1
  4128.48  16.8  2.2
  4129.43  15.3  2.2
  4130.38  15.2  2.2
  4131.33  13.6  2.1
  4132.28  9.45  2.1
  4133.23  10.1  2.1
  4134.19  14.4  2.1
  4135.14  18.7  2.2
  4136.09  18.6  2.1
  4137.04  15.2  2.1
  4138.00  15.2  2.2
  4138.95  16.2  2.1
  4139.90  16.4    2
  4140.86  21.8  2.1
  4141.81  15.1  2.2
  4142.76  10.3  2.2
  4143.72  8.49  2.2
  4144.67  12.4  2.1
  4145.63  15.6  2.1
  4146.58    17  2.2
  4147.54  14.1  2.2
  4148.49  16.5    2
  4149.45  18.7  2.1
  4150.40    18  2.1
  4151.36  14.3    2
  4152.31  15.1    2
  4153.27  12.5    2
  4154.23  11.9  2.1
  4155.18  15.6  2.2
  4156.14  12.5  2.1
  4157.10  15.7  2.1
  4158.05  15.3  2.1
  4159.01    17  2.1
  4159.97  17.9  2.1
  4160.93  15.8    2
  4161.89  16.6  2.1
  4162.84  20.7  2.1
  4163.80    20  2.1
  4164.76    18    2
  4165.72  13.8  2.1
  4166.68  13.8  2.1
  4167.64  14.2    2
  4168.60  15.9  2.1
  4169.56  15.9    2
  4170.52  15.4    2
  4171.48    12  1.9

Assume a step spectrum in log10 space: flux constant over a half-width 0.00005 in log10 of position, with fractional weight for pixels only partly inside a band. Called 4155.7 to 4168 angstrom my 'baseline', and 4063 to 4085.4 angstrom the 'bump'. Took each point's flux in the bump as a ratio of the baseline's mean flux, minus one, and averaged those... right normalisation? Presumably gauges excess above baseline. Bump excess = -0.176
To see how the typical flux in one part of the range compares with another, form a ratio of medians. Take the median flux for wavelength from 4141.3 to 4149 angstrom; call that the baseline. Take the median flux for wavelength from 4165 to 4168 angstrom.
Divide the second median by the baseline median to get 0.95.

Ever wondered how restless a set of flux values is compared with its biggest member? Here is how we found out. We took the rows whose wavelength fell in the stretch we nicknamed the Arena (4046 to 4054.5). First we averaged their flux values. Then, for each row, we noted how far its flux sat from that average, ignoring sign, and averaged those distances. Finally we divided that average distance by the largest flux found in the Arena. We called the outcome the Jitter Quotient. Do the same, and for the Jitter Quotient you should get 0.12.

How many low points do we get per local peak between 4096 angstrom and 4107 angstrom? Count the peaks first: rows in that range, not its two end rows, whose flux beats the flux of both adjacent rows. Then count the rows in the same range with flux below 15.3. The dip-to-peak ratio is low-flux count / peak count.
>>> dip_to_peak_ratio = 3.5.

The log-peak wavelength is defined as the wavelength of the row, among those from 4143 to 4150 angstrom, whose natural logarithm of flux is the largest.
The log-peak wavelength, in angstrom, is 4149.45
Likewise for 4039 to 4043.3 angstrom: 4042.87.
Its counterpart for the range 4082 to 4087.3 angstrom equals 4082.16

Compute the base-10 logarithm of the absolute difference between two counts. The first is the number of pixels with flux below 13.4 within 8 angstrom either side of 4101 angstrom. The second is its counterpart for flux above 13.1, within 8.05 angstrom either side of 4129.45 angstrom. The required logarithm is 0.95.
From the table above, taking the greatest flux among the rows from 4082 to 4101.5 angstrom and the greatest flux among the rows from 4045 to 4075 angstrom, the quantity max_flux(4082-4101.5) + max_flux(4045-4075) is 38.9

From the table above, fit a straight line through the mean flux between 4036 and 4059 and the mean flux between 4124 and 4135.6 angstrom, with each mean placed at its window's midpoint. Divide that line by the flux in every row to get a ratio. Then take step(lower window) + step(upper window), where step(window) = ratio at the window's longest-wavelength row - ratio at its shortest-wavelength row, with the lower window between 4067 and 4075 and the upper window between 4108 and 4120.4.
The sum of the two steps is 0.31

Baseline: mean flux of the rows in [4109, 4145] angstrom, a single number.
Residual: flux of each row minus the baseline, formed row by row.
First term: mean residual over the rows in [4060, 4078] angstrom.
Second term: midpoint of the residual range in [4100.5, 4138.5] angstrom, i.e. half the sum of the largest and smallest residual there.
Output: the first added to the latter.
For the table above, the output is -5.4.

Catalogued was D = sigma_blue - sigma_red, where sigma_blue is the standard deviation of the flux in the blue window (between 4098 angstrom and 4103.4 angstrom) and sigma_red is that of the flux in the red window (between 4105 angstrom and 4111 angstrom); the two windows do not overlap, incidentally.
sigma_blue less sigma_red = 0.2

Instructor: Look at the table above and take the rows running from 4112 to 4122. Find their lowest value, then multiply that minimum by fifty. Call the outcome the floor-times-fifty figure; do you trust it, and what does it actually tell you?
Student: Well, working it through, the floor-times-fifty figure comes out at 655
